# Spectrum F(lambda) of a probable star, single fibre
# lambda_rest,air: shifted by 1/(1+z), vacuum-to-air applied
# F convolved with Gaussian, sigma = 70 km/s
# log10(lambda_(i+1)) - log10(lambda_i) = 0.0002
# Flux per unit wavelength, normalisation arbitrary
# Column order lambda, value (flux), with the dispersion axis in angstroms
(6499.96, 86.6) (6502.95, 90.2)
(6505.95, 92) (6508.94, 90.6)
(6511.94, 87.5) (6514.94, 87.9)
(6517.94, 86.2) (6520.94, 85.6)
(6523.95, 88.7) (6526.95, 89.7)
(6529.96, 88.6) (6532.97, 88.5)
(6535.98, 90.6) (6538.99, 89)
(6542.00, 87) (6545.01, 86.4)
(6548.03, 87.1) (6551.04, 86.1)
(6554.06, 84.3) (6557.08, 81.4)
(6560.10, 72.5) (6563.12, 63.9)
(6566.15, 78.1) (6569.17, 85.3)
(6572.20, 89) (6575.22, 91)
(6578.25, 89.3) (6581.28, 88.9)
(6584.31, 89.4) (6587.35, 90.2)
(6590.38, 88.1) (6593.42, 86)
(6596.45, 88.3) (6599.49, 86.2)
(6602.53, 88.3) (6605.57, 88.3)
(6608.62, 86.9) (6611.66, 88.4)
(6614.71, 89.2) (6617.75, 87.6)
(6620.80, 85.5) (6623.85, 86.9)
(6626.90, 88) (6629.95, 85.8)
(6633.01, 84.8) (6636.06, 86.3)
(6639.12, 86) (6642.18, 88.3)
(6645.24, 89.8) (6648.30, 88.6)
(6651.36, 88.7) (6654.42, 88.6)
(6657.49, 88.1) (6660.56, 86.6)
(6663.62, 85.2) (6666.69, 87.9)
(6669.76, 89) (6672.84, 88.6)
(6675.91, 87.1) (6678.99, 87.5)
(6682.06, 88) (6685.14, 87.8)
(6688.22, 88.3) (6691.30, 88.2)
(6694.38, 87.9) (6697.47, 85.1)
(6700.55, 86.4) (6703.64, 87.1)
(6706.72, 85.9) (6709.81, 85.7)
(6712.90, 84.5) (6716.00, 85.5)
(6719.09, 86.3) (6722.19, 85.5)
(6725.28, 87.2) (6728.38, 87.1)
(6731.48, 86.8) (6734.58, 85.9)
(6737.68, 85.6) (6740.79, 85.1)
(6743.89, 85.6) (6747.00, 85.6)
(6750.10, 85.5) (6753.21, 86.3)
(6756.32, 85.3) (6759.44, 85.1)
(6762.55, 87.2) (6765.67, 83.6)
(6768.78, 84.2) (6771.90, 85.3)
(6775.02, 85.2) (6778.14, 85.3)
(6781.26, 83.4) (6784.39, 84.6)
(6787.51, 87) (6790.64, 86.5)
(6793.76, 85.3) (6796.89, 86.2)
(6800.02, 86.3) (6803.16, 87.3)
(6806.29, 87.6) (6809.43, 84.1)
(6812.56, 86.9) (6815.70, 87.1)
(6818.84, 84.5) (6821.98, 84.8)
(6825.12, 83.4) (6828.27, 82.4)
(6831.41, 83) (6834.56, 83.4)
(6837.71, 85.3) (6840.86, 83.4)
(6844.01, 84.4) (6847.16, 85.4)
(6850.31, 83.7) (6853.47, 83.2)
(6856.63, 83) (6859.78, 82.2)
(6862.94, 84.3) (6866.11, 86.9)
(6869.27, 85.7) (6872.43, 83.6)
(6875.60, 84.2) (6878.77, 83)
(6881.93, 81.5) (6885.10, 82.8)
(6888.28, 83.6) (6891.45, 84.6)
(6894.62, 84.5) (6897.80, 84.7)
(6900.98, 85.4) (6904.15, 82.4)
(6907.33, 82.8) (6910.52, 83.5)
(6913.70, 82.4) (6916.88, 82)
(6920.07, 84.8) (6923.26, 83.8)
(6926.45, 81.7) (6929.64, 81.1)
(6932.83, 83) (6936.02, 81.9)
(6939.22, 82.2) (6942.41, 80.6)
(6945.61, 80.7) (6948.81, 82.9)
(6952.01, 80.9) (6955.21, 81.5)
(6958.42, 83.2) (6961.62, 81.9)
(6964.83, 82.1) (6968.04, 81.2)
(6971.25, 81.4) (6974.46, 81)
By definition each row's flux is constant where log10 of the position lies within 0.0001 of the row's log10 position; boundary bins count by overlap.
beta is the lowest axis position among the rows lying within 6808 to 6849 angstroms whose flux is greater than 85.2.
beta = 6812.56 angstroms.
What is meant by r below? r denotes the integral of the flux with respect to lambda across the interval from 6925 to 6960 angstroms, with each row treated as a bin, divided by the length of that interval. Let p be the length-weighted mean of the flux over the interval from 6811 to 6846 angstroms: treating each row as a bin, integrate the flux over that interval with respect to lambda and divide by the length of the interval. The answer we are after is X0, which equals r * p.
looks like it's 6905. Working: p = 84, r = 81.8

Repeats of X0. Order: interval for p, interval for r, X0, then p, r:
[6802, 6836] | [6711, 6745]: 7297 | 85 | 85.9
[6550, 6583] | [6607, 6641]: 7184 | 83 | 86.9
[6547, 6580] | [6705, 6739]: 7100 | 83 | 86.0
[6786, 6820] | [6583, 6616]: 7599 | 86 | 88.1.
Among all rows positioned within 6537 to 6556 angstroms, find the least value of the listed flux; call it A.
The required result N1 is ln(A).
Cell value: 4.43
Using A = 84.3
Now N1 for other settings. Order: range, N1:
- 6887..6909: 4.41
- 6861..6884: 4.40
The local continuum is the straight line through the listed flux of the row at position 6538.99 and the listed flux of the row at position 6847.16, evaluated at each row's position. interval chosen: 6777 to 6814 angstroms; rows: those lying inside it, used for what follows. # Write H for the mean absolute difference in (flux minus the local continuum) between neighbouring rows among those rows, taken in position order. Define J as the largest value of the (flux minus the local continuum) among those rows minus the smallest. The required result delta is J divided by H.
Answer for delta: 3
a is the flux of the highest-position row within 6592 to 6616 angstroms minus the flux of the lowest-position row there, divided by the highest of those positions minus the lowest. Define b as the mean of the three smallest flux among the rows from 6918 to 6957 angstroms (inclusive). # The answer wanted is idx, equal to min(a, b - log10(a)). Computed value 0.15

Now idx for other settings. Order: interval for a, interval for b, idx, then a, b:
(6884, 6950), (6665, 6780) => 0.00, 0.00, 84.1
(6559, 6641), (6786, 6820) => 0.17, 0.17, 84.6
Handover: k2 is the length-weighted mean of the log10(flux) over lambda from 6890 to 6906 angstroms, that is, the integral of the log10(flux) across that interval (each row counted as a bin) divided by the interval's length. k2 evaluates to 1.927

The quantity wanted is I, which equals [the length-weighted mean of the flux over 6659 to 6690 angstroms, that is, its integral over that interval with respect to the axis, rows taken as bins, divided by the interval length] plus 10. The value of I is 98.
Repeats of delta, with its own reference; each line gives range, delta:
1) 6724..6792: 4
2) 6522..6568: 8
